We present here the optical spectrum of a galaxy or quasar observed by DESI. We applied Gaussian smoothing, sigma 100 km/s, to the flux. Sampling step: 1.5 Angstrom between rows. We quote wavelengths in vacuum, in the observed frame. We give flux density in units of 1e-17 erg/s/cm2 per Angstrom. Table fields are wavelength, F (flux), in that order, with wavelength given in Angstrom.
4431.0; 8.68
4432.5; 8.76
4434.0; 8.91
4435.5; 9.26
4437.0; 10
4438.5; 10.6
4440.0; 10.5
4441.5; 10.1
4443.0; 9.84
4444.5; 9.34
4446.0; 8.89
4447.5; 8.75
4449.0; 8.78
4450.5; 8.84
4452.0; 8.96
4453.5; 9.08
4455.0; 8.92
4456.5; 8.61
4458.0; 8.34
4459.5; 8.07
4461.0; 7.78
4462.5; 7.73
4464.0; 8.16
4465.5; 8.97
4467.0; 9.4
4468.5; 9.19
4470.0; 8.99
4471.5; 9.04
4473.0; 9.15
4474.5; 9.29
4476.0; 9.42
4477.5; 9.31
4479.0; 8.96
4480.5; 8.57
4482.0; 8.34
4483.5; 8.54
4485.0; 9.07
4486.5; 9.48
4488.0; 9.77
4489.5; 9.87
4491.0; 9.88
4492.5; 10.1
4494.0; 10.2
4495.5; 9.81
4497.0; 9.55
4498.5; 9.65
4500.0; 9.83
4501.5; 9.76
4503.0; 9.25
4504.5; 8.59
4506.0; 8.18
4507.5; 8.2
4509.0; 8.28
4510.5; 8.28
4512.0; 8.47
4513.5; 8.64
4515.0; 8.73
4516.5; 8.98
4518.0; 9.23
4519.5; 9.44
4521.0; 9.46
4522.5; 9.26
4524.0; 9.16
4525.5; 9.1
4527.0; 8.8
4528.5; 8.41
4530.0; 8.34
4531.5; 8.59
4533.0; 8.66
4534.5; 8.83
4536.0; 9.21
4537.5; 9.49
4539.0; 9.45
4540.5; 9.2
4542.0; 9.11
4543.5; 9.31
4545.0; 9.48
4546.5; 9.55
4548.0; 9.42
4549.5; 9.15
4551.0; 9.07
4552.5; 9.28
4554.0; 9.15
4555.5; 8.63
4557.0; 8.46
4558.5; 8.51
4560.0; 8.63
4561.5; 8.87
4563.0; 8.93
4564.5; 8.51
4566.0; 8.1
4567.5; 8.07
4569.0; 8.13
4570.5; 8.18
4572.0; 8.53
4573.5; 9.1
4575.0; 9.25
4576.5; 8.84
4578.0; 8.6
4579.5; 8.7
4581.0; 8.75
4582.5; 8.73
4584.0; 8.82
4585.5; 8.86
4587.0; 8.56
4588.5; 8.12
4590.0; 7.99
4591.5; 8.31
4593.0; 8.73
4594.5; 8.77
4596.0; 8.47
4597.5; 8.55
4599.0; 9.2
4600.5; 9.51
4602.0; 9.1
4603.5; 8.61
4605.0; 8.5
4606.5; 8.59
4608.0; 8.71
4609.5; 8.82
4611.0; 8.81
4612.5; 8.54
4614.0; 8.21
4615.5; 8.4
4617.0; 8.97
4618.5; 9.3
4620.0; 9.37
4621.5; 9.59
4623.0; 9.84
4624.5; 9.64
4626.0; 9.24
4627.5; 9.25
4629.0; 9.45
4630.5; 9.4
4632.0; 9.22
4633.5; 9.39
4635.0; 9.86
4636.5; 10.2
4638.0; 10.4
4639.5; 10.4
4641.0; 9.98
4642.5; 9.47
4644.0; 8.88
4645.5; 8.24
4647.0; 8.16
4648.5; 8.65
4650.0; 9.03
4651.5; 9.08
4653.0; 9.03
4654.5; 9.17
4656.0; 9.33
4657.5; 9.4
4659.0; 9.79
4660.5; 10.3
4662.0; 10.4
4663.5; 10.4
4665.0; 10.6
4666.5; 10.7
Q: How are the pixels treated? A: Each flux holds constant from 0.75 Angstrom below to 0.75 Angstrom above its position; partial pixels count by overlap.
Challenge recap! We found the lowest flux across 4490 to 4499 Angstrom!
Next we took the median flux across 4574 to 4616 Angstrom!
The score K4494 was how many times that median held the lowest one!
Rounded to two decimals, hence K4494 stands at 0.91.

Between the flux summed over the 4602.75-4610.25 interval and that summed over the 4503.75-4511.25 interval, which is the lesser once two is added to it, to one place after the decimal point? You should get 43.5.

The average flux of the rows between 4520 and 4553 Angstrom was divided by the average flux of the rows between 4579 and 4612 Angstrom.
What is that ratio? 1.05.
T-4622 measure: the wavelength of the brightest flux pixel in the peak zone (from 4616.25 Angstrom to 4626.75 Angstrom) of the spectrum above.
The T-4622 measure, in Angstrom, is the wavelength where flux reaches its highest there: 4623.0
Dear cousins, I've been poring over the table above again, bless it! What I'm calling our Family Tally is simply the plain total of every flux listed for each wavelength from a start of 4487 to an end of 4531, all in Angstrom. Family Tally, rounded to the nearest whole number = 265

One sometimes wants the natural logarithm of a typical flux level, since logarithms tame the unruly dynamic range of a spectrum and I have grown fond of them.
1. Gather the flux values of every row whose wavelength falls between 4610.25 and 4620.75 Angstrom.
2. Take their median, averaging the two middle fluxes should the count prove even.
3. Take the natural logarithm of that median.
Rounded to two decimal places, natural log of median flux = 2.18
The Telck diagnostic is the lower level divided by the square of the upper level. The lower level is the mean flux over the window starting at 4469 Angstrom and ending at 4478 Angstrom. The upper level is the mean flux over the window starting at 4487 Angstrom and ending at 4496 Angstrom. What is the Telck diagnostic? 0.093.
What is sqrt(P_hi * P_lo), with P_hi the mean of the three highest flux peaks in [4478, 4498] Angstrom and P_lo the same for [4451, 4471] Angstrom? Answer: 9.6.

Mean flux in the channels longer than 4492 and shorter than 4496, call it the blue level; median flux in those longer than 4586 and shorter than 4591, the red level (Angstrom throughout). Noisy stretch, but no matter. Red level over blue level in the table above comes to 0.81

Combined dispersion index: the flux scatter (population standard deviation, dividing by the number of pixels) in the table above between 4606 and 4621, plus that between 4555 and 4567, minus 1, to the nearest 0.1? -0.4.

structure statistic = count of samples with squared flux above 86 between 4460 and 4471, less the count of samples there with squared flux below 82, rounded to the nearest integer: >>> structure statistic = -4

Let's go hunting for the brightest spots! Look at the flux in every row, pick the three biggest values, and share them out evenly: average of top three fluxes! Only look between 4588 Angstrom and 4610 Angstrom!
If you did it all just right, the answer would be 9.3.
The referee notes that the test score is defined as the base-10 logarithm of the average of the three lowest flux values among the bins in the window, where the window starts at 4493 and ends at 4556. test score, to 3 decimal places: 0.915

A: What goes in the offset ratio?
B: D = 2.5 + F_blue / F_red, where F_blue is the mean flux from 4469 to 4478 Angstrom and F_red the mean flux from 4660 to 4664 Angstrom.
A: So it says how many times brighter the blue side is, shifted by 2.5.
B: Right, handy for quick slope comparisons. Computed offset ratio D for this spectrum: 3.39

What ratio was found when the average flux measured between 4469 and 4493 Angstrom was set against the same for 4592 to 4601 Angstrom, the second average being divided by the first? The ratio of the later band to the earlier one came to 0.96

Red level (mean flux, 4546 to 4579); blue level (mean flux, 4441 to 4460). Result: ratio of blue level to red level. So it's 1.022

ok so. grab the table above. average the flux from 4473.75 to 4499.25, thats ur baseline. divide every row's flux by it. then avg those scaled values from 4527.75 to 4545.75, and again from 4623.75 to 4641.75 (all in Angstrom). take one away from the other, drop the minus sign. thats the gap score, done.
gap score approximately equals 0.074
